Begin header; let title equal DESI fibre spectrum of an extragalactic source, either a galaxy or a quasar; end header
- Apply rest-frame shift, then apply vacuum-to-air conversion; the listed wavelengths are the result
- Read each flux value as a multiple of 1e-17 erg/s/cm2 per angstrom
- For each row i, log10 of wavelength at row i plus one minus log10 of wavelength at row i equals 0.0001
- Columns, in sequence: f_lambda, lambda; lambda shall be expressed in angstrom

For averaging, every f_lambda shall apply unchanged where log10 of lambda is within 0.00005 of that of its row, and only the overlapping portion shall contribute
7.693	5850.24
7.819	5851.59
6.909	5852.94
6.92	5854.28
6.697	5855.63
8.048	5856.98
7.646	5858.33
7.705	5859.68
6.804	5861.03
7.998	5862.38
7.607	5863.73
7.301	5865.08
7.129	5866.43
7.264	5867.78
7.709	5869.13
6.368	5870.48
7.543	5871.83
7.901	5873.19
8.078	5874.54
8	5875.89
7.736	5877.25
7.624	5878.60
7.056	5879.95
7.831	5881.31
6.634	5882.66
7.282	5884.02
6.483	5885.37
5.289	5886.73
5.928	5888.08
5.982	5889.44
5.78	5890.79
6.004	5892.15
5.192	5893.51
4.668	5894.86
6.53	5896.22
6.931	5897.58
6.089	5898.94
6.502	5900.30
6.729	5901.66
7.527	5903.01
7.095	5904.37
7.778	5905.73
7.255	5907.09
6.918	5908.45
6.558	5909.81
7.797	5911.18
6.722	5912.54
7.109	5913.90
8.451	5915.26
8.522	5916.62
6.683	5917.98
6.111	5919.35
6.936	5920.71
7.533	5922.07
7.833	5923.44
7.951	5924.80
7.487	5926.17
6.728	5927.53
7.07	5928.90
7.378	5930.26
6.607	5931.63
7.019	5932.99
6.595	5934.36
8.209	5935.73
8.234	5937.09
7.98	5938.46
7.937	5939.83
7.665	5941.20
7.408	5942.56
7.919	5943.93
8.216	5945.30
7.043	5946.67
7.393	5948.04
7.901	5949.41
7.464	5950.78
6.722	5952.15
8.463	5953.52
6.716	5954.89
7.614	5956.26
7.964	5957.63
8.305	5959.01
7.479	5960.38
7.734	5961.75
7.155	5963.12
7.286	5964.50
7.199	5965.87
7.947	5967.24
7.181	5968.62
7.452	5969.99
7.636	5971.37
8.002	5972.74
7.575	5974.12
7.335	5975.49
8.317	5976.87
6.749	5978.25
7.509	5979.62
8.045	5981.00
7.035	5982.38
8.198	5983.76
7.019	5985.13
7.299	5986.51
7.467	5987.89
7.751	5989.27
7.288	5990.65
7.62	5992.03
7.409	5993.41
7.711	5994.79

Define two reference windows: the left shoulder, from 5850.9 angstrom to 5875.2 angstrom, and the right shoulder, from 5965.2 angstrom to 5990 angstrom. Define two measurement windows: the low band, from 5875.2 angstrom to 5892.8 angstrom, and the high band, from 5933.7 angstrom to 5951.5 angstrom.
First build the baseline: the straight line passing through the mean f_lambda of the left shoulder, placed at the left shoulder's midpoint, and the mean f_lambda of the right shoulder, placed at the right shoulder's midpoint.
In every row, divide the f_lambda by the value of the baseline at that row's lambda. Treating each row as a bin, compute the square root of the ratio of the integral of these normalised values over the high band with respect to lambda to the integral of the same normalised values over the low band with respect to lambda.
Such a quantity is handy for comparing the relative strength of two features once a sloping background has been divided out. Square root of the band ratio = 1.07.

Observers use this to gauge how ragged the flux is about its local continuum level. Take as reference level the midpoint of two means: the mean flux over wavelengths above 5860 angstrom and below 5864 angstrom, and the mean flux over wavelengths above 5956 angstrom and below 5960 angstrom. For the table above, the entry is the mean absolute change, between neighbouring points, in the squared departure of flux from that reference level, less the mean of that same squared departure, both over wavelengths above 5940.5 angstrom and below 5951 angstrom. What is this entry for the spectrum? 0.0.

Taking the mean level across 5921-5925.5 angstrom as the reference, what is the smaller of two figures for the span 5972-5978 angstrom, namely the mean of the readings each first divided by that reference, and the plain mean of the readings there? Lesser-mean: 1.00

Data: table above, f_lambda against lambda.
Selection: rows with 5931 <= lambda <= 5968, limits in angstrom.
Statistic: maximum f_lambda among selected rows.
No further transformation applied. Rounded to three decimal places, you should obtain 8.463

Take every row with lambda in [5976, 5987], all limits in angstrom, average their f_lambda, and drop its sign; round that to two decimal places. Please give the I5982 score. 7.52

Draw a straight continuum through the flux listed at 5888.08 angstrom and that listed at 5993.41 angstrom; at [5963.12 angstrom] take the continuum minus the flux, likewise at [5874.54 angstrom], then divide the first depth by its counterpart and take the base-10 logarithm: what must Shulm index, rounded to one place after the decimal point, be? -1.1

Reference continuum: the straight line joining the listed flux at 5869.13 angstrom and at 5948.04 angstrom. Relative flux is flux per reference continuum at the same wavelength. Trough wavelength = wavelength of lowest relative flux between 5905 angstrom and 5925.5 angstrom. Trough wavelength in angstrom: 5919.35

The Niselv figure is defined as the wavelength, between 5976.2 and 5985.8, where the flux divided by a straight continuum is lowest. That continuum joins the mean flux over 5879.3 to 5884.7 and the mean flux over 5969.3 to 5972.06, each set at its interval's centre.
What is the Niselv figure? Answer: 5978.25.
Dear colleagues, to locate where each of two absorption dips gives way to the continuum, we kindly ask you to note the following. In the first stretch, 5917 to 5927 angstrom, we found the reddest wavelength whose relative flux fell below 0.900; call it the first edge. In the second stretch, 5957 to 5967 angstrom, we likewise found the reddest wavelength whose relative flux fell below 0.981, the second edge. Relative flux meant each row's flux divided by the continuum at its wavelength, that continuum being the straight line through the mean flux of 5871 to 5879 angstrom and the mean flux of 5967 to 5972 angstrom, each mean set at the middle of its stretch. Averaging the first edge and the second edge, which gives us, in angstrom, 5942.6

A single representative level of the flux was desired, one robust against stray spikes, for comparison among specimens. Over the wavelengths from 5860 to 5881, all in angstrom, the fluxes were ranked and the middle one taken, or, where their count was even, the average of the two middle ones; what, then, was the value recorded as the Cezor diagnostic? 7.61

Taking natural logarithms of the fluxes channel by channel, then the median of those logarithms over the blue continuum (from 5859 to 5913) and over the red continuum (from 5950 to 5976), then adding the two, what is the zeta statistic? 3.97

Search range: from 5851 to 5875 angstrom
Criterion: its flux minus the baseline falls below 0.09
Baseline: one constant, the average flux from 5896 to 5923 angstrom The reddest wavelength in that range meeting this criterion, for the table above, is 5870.48 angstrom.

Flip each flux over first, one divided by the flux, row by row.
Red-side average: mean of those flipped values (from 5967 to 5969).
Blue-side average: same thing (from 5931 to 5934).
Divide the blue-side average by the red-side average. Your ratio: 1.11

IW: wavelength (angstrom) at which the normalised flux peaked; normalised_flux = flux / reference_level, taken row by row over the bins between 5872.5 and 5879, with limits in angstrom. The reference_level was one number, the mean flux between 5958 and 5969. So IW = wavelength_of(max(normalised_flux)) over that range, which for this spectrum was 5874.54 angstrom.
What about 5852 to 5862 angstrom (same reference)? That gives 5856.98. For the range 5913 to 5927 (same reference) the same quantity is 5916.62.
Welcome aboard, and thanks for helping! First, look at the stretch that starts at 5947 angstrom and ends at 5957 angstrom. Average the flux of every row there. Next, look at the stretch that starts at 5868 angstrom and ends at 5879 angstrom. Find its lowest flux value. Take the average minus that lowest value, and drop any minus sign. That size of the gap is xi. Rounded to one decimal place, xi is 1.1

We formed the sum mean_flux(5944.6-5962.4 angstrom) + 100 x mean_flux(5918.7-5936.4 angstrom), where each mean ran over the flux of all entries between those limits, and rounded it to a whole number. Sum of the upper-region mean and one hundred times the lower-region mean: 727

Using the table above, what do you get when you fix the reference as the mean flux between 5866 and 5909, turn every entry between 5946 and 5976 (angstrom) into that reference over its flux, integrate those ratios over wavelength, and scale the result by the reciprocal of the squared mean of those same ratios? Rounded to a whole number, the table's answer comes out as 33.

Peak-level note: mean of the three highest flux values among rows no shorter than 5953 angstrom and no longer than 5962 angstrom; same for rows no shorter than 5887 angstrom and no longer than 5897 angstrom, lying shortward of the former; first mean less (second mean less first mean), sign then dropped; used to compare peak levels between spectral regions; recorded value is 10.3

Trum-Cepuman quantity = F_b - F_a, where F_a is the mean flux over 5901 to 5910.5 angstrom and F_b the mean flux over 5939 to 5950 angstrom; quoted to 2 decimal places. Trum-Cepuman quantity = 0.56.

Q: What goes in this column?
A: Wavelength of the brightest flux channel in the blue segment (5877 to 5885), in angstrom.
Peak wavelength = 5881.31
